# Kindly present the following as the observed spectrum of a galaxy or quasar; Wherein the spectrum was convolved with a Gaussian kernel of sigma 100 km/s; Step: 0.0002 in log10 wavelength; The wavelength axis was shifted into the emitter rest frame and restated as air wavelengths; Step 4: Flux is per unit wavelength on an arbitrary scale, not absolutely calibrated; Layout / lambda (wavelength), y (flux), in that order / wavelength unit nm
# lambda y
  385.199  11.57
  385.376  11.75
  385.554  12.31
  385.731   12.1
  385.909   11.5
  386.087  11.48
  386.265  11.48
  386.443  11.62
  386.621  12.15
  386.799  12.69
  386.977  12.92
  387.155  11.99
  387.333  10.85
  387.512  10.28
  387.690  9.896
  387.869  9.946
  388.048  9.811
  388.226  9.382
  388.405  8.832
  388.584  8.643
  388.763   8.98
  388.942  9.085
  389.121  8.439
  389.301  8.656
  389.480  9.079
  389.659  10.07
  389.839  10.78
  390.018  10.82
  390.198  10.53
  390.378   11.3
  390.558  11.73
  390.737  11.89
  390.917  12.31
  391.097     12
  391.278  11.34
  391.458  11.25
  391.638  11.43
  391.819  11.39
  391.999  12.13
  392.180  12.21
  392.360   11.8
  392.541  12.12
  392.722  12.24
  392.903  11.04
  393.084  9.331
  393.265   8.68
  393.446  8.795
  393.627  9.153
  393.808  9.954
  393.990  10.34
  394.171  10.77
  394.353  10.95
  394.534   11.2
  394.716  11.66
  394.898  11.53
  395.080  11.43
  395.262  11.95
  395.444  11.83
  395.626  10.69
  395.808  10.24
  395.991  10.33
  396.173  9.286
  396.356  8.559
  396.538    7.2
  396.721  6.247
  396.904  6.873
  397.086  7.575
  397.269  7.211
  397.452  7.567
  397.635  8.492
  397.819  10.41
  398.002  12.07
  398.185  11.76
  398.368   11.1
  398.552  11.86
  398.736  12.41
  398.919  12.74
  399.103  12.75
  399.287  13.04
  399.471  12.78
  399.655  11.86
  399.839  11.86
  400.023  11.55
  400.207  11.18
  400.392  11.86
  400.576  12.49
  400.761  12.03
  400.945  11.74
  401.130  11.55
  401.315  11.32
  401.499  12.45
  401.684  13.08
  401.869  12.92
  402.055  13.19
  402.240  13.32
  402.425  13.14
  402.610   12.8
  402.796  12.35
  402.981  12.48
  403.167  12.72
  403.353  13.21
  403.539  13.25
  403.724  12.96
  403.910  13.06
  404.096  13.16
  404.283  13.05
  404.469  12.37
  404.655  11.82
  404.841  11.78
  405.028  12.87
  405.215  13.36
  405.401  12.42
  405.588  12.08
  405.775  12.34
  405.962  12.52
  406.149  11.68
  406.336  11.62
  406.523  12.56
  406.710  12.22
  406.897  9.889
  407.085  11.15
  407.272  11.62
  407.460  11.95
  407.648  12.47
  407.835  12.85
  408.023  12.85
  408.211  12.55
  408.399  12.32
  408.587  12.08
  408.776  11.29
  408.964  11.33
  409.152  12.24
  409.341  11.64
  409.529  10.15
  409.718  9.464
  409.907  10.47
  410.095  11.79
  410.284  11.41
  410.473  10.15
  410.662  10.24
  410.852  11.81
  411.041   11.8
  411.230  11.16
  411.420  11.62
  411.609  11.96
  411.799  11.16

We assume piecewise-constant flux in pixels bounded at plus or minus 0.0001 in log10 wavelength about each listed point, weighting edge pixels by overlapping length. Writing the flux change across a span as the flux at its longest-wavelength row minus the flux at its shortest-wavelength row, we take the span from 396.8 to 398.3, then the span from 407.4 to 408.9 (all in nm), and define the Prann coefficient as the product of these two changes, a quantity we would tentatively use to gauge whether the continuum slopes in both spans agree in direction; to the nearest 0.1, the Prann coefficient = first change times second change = -3.2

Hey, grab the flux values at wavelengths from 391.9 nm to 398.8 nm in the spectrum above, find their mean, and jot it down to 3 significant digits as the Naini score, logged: 10.2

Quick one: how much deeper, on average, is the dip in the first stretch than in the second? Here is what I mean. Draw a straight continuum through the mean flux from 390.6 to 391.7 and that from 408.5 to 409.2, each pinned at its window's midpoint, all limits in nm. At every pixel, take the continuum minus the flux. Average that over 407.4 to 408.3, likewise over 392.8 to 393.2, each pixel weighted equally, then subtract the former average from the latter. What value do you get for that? 2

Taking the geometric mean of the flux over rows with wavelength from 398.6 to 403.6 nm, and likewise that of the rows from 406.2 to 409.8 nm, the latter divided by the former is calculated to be 0.94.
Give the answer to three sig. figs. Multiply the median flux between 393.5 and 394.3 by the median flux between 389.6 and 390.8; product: 110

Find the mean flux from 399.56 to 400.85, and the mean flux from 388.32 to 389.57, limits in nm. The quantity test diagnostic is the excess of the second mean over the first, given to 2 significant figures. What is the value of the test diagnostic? -3.0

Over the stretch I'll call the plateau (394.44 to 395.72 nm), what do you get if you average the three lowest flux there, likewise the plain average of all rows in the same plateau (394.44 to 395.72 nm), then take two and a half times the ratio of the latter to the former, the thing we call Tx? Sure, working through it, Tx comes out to 2.58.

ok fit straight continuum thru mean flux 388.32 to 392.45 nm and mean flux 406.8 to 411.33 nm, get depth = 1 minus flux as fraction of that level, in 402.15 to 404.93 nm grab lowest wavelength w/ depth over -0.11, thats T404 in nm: 402.796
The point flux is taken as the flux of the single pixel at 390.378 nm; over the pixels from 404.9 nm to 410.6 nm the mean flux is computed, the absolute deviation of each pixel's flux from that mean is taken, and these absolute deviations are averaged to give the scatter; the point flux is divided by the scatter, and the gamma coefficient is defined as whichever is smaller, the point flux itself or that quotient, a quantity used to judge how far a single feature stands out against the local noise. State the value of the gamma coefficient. 11.3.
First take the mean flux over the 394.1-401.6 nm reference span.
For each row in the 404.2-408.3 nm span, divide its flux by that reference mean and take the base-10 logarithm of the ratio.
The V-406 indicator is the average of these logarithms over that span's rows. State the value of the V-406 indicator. 0.052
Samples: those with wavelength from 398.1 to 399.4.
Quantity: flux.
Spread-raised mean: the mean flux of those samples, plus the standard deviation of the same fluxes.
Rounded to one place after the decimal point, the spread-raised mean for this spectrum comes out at 12.9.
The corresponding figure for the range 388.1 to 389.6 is 9.2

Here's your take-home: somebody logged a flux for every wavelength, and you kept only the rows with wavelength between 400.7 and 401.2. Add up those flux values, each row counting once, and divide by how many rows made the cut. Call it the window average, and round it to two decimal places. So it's 11.77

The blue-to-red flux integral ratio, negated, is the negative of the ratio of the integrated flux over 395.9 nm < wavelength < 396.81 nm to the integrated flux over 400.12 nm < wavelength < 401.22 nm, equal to -0.58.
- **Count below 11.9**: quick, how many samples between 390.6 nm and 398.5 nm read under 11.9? 35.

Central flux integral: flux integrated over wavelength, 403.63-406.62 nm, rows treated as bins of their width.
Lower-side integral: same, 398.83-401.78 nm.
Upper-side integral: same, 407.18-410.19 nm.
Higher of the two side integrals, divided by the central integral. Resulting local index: 0.96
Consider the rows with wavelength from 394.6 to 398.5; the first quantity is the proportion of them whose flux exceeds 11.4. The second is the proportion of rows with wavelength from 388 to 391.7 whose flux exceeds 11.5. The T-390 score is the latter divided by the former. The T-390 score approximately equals 0.57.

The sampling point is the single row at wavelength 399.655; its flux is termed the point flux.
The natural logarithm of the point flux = 2.47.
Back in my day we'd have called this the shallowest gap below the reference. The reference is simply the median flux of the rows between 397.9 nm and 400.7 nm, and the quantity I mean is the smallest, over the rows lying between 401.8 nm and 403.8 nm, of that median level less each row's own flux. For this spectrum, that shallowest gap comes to -1.5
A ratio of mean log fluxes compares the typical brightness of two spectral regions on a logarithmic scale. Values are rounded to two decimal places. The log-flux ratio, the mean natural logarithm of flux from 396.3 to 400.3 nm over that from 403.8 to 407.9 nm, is 0.92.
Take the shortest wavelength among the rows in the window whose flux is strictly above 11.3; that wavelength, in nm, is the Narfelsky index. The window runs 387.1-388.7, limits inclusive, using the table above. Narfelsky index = 387.155 nm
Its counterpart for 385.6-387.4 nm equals 385.731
